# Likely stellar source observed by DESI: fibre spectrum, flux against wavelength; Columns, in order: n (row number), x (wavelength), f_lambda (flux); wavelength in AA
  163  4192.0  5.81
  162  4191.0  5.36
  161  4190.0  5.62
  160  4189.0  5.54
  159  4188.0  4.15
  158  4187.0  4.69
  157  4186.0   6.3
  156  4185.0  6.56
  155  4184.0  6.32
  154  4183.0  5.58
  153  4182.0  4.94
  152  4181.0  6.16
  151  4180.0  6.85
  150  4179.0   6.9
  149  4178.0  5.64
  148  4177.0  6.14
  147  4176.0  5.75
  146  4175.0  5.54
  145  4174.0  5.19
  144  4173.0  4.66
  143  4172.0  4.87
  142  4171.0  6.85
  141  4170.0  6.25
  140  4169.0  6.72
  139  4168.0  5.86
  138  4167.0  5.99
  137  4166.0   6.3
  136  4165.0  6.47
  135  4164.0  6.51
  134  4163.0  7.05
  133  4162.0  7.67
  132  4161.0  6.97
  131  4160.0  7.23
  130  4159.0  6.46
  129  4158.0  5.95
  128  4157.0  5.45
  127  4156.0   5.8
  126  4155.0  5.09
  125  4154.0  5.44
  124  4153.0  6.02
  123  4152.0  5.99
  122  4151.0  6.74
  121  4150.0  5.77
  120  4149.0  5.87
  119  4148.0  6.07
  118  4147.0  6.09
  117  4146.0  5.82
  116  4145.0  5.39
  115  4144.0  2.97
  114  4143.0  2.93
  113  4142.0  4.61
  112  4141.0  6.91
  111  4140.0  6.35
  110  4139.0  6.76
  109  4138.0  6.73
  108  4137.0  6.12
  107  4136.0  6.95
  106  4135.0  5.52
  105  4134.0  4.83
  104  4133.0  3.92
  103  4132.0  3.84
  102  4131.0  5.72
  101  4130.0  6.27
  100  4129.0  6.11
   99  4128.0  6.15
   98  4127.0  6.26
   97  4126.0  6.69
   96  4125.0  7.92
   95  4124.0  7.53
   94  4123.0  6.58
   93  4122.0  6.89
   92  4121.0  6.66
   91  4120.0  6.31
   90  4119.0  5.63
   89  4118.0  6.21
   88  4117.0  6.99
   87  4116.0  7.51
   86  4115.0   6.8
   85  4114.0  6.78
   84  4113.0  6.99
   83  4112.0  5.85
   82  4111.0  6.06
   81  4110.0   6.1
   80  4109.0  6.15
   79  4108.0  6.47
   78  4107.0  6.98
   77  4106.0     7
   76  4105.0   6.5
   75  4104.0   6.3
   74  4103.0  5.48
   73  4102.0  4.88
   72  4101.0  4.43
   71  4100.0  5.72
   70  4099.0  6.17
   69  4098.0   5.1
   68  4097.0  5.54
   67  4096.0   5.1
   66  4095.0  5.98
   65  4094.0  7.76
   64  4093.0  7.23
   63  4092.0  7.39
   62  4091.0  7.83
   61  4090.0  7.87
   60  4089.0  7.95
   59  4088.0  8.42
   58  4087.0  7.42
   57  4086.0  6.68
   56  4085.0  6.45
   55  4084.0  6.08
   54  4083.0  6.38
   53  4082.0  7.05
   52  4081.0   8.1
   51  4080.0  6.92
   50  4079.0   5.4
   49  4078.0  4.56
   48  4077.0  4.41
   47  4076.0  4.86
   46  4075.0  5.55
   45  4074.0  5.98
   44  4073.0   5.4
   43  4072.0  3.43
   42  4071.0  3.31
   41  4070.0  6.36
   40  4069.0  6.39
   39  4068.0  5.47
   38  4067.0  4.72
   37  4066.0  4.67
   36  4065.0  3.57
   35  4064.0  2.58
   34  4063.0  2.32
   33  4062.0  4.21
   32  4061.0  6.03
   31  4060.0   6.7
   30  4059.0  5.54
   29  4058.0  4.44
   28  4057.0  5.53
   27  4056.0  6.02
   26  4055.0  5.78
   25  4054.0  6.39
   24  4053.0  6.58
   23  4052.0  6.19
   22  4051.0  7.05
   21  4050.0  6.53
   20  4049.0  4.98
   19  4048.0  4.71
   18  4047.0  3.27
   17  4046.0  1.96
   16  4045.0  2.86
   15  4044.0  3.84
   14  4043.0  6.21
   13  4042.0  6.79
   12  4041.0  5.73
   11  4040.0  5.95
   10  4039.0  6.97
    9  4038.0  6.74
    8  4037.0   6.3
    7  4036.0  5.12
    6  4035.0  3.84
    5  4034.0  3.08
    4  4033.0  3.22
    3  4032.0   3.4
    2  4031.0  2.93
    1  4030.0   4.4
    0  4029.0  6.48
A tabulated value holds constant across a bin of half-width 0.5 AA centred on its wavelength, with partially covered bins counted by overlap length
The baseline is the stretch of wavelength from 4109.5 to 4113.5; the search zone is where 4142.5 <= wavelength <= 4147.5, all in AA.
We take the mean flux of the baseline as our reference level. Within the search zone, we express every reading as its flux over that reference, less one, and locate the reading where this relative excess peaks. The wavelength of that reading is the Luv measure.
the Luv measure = 4147.0 AA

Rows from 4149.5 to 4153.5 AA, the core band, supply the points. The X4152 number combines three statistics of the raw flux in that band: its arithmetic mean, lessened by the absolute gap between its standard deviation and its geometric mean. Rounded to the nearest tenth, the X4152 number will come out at 0.4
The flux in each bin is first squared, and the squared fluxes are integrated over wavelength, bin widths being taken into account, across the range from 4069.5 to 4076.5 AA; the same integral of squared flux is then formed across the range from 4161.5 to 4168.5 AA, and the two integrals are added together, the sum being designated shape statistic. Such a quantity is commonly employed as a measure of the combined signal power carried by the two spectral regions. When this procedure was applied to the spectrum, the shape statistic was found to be 485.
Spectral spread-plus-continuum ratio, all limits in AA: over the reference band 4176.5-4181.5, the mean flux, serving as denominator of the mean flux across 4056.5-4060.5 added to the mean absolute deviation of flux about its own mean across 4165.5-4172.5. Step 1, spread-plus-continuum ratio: 0.95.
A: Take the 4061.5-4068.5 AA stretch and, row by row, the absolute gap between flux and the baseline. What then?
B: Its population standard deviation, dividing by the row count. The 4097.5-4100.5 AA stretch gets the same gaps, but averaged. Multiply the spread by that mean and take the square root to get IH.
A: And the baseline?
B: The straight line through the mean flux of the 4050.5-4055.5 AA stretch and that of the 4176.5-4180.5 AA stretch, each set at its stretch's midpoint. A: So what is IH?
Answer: 0.887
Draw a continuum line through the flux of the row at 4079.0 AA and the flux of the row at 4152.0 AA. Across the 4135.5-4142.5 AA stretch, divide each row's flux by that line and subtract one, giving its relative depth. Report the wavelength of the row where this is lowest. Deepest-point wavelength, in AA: 4142.0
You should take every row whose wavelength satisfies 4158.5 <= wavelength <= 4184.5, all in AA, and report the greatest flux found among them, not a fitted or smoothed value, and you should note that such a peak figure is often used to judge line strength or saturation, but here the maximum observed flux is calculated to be 7.67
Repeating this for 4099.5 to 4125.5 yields 7.92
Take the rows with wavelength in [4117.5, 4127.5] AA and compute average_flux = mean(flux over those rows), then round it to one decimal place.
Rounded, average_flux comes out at 6.7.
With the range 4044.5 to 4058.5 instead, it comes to 5.2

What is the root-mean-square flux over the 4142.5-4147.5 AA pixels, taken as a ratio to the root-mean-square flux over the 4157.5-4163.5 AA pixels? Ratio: 0.70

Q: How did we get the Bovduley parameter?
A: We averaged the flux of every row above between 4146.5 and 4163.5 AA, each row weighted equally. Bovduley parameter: 6.2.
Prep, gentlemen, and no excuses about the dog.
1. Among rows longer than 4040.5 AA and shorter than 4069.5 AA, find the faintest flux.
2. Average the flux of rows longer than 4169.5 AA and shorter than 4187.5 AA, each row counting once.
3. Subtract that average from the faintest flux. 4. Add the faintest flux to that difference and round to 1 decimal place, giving -1.9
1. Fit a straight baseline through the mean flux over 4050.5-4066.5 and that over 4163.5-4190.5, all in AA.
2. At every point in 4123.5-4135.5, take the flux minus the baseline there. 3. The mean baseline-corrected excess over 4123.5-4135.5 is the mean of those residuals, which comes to 0.29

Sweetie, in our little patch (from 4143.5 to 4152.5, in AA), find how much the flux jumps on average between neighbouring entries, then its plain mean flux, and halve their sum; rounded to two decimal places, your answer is 3.14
